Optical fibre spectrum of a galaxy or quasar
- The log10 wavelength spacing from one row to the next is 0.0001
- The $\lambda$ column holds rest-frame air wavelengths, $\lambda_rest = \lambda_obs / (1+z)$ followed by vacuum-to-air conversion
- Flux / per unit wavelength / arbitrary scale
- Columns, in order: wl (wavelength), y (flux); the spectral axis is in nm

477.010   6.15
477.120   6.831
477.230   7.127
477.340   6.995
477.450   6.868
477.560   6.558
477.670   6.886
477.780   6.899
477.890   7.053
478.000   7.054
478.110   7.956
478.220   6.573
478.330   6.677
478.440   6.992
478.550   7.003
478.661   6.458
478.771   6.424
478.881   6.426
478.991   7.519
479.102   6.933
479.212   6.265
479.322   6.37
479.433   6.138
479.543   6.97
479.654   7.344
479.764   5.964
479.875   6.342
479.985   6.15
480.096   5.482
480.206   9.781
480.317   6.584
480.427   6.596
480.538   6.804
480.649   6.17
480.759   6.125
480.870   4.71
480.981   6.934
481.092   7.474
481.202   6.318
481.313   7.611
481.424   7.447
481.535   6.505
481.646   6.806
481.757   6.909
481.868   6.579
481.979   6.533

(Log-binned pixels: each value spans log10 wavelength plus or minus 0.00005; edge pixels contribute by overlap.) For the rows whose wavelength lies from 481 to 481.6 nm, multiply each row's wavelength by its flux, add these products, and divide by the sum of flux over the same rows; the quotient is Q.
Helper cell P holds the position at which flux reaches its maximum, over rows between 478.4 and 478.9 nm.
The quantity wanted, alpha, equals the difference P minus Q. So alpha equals -2.76 nm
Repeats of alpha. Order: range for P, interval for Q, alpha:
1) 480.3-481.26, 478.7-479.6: 1.94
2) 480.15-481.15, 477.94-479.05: 1.72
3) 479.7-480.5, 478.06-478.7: 1.83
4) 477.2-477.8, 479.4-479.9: -2.42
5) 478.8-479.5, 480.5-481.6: -2.06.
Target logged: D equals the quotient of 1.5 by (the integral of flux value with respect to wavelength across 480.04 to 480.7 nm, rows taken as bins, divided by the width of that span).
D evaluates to 0.217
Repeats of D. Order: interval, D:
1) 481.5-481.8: 0.222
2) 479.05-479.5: 0.233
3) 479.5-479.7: 0.210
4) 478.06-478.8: 0.218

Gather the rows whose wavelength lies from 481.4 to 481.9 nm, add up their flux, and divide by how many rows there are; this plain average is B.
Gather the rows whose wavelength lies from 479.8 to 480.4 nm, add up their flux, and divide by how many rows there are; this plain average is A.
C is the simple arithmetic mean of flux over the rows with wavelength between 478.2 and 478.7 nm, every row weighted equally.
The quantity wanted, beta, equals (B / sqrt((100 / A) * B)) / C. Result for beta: 0.102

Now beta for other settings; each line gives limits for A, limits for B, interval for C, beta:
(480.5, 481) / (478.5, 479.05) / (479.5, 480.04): 0.098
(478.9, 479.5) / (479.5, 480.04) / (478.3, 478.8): 0.098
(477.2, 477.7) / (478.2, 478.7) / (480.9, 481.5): 0.095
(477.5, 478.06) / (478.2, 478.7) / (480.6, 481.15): 0.108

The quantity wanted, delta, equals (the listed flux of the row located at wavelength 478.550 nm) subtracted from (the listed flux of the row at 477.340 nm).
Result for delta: -0.01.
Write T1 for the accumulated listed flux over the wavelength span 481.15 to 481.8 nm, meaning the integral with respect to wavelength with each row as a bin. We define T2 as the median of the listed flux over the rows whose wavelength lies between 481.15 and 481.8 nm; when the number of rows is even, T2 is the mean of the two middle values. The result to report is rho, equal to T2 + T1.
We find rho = 11.4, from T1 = 4.50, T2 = 6.9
